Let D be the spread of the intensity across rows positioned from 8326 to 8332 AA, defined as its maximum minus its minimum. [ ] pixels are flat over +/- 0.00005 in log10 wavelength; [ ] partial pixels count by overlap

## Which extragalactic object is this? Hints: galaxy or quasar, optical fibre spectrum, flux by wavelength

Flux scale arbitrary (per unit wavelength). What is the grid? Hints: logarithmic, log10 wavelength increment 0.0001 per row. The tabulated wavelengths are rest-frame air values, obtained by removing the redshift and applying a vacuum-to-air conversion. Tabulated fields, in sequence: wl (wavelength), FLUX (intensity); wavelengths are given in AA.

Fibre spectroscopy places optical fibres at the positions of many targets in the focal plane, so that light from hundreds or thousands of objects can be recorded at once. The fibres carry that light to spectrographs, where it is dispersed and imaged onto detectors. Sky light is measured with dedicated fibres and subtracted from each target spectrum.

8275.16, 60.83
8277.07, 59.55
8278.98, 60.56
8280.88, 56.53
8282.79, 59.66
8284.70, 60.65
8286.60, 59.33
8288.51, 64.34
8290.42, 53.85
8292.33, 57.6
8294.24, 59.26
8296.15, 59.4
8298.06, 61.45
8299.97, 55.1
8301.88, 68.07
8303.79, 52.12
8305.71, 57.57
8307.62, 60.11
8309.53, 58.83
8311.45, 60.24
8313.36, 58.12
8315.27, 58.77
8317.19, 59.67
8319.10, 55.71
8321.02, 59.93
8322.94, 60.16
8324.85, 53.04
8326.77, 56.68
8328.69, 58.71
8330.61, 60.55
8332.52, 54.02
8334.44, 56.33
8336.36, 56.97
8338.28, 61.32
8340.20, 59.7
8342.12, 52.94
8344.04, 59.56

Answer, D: 4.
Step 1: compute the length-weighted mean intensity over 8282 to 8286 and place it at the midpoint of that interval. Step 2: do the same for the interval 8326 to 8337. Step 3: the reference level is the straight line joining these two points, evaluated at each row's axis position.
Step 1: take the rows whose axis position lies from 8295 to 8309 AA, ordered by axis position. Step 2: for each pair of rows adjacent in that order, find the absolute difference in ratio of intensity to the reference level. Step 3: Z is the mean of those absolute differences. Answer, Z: 0.129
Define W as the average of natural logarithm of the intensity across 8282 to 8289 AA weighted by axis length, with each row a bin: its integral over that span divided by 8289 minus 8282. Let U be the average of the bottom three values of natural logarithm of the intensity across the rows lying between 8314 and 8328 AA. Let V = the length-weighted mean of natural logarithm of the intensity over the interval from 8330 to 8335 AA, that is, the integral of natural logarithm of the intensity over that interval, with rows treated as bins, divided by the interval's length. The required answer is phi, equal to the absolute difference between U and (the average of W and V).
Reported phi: 0.067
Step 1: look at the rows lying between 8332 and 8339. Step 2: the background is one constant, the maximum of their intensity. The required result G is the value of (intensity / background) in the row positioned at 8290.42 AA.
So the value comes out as 0.878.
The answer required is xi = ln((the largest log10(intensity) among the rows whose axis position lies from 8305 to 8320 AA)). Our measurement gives 0.577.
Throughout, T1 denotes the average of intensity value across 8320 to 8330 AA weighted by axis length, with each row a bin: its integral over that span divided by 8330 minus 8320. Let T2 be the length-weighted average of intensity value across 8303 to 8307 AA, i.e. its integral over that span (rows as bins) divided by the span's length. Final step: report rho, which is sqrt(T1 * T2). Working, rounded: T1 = 57.7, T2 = 55.3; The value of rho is 56.5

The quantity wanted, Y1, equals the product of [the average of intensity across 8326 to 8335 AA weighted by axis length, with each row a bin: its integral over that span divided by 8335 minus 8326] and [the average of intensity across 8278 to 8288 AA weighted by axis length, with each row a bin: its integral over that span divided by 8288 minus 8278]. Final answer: 3416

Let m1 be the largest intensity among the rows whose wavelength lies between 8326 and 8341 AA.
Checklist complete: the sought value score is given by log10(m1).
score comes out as 1.79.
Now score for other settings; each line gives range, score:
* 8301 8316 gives 1.83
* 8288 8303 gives 1.83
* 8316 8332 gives 1.78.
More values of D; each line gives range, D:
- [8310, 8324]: 5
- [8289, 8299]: 8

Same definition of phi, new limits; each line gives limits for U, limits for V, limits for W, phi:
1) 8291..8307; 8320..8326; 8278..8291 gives 0.062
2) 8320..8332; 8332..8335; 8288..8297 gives 0.012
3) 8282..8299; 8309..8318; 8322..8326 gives 0.017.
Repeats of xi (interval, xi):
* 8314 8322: 0.575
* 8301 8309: 0.606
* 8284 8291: 0.592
